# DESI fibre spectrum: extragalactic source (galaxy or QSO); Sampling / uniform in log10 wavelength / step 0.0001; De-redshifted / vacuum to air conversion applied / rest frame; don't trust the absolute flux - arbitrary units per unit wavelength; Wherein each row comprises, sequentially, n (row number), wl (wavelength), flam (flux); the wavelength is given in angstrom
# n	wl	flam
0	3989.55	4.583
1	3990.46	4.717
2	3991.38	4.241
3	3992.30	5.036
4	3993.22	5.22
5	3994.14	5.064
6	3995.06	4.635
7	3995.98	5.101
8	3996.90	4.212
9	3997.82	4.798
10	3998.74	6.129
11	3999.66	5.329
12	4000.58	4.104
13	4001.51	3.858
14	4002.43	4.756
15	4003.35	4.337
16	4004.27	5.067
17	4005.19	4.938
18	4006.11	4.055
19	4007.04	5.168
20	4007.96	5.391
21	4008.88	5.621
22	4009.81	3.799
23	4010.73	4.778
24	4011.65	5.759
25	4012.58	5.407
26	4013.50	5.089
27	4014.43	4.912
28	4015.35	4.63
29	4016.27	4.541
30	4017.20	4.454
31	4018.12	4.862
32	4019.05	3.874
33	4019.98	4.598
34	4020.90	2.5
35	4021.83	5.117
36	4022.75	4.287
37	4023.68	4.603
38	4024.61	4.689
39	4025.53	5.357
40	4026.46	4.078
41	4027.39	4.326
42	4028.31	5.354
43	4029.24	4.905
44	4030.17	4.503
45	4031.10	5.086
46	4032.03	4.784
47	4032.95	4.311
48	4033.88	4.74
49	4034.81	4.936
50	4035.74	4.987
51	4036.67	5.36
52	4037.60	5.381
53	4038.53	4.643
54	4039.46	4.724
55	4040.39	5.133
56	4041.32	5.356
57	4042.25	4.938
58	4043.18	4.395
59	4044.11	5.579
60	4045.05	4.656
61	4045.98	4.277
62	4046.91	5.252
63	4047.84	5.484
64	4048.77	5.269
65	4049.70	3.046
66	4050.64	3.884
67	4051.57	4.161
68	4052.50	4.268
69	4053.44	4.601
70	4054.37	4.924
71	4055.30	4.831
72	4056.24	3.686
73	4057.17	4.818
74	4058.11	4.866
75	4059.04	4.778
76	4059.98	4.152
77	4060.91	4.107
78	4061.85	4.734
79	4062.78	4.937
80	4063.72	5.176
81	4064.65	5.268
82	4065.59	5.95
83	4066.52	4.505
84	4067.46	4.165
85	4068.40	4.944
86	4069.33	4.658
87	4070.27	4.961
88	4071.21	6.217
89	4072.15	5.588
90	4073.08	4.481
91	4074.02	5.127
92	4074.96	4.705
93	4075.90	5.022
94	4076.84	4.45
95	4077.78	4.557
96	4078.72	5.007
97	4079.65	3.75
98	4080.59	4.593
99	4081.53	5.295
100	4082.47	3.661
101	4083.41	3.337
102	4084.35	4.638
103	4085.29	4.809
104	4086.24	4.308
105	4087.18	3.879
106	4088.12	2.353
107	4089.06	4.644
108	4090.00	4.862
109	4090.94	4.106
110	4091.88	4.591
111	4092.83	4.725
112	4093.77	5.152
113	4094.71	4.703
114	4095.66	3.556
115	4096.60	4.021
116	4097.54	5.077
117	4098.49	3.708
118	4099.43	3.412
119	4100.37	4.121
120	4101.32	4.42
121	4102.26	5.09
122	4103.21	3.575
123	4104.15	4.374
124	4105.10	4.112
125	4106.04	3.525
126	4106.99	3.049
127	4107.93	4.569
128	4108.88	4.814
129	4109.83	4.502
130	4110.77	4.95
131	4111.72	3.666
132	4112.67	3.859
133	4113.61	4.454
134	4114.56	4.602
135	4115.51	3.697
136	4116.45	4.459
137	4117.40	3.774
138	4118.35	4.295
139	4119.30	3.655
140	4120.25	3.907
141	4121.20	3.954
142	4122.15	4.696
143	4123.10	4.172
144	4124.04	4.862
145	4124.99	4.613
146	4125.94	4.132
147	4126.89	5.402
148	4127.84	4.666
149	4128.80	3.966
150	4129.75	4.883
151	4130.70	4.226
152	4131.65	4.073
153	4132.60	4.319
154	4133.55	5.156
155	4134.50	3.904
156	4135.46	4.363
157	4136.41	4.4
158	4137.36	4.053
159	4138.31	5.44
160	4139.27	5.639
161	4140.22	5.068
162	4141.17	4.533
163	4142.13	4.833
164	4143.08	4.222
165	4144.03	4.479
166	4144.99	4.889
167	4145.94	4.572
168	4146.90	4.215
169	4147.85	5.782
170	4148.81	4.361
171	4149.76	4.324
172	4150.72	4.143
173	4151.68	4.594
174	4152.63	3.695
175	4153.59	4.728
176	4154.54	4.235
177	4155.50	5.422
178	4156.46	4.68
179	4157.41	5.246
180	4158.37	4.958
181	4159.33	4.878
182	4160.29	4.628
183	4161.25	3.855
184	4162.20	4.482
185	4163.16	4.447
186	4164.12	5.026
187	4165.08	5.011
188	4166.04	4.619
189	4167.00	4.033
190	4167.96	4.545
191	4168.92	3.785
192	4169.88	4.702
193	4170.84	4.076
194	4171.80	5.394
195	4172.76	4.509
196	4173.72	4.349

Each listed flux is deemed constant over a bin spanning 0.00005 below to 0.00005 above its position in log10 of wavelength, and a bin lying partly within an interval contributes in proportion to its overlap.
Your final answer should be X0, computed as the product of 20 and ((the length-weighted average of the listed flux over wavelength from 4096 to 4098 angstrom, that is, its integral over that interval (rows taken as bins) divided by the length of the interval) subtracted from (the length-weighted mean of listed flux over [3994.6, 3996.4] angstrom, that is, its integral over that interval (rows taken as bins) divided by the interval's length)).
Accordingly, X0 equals 7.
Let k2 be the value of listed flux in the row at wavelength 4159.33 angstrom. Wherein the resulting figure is 4.878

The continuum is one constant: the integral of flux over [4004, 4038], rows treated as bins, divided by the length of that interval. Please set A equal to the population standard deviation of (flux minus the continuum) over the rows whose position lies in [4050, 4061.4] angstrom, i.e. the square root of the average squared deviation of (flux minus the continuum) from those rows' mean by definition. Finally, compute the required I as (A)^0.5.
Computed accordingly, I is 0.64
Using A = 0.41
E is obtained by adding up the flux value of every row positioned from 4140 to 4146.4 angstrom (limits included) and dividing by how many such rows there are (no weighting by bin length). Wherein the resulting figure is 4.66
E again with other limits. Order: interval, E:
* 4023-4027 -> 4.68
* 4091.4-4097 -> 4.46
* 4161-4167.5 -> 4.50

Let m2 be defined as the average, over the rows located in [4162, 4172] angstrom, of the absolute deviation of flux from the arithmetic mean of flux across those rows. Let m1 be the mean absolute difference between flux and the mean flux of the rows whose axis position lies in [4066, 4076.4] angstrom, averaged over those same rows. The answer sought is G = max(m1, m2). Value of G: 0.400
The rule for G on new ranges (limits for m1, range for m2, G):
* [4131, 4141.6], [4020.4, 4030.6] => 0.528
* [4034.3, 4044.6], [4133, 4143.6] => 0.487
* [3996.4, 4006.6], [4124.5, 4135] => 0.524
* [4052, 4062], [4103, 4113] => 0.505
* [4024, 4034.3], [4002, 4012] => 0.485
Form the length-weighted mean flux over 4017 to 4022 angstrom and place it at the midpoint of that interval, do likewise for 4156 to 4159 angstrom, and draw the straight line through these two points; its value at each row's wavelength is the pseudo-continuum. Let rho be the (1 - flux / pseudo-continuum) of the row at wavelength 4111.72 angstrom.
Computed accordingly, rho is 0.2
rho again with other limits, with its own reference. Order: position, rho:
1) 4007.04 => -0.3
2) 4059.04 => -0.1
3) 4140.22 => 0.0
